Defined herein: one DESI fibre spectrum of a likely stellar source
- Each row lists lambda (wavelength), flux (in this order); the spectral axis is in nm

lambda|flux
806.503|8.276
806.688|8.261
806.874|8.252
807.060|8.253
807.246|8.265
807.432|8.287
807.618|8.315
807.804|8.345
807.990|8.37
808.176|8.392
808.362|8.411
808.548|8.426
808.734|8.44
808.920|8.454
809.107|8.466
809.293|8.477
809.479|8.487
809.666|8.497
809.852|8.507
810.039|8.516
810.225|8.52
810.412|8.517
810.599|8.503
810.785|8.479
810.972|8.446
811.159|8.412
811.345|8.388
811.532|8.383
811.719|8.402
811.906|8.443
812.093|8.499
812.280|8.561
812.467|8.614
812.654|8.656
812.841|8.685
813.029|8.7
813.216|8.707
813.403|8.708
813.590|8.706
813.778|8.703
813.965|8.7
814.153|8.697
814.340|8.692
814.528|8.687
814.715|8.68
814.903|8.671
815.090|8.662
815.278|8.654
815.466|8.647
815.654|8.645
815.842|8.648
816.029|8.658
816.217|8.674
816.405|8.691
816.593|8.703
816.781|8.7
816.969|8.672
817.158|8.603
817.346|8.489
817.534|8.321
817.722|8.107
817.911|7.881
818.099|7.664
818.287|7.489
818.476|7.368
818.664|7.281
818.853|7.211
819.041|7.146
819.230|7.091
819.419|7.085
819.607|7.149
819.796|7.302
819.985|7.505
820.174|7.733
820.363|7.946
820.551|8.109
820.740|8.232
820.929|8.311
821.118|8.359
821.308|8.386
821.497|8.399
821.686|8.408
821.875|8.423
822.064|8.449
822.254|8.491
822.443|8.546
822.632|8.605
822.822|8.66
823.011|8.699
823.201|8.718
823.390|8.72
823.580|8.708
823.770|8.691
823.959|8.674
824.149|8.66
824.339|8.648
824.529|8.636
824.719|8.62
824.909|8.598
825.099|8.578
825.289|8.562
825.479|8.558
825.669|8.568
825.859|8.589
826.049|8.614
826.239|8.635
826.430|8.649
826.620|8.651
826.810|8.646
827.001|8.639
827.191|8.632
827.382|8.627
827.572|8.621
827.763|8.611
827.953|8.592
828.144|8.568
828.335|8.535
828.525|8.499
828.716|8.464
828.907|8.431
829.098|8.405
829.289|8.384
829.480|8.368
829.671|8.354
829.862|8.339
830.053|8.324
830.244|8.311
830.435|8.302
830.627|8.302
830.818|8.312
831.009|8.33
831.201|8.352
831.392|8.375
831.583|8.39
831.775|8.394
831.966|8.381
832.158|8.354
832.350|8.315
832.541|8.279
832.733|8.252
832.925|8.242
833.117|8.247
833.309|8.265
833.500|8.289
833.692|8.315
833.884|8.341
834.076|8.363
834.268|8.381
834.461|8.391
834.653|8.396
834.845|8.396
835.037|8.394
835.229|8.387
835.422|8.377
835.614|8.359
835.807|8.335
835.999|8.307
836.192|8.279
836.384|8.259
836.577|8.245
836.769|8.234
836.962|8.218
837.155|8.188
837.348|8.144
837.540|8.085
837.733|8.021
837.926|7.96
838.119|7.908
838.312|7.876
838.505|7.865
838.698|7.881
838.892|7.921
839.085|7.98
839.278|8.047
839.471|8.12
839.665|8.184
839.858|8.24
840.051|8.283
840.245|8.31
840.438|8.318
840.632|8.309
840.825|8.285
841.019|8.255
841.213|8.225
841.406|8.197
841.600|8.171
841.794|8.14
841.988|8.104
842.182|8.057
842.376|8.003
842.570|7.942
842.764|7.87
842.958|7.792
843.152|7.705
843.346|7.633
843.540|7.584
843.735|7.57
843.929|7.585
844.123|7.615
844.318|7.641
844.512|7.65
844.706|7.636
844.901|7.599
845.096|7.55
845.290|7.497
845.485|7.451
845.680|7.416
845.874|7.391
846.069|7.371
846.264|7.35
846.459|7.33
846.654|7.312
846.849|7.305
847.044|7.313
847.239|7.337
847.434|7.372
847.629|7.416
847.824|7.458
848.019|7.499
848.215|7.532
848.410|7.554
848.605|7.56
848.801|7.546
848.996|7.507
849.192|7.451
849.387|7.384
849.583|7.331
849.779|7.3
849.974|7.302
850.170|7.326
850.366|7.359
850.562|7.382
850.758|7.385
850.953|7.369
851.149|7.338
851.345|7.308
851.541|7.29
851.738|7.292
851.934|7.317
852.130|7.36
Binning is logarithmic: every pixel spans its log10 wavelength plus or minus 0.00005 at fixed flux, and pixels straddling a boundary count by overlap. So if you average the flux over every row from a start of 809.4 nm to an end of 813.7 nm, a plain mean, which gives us 8.54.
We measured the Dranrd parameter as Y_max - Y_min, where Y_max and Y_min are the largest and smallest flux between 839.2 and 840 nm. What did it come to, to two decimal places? 0.19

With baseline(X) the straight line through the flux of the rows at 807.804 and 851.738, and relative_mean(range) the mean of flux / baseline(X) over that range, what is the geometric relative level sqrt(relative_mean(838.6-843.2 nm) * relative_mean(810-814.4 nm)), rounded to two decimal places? 1.06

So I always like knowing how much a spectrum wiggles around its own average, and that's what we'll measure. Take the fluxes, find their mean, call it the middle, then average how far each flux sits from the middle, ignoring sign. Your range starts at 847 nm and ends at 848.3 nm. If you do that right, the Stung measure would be 0.07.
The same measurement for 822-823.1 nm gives 0.08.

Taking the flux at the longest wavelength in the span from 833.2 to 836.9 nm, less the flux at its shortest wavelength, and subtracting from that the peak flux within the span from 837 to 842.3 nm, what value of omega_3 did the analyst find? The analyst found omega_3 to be -8.3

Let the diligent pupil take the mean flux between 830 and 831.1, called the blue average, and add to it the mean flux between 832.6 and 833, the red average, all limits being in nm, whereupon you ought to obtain 16.6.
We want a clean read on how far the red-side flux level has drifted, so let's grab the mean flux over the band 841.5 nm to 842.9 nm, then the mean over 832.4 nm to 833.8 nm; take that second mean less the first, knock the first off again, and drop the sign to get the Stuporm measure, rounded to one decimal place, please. 7.8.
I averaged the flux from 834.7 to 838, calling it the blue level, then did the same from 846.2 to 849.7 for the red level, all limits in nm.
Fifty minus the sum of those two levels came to 34.3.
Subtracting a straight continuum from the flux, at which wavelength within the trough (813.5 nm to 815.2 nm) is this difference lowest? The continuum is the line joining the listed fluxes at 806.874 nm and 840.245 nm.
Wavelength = 815.090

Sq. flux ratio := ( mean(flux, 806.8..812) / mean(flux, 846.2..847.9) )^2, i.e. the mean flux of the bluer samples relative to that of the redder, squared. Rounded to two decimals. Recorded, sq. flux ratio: 1.31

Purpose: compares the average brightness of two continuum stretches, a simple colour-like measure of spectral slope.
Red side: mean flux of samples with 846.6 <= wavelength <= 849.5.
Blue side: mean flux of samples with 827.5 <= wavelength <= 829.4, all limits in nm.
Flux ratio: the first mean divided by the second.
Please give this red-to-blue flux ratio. 0.87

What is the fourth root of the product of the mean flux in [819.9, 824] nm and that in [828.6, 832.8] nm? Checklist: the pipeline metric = 2.89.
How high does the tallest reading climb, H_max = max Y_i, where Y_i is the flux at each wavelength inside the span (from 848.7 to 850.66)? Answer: 7.546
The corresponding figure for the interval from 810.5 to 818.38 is 8.708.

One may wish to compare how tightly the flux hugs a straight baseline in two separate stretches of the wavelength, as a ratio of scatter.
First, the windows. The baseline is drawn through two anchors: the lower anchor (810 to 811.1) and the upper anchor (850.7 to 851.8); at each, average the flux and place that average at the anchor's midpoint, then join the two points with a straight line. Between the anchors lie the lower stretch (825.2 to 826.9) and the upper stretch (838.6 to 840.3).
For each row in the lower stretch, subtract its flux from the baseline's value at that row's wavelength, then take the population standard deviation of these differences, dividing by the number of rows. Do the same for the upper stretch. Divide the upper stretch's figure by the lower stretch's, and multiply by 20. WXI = 65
